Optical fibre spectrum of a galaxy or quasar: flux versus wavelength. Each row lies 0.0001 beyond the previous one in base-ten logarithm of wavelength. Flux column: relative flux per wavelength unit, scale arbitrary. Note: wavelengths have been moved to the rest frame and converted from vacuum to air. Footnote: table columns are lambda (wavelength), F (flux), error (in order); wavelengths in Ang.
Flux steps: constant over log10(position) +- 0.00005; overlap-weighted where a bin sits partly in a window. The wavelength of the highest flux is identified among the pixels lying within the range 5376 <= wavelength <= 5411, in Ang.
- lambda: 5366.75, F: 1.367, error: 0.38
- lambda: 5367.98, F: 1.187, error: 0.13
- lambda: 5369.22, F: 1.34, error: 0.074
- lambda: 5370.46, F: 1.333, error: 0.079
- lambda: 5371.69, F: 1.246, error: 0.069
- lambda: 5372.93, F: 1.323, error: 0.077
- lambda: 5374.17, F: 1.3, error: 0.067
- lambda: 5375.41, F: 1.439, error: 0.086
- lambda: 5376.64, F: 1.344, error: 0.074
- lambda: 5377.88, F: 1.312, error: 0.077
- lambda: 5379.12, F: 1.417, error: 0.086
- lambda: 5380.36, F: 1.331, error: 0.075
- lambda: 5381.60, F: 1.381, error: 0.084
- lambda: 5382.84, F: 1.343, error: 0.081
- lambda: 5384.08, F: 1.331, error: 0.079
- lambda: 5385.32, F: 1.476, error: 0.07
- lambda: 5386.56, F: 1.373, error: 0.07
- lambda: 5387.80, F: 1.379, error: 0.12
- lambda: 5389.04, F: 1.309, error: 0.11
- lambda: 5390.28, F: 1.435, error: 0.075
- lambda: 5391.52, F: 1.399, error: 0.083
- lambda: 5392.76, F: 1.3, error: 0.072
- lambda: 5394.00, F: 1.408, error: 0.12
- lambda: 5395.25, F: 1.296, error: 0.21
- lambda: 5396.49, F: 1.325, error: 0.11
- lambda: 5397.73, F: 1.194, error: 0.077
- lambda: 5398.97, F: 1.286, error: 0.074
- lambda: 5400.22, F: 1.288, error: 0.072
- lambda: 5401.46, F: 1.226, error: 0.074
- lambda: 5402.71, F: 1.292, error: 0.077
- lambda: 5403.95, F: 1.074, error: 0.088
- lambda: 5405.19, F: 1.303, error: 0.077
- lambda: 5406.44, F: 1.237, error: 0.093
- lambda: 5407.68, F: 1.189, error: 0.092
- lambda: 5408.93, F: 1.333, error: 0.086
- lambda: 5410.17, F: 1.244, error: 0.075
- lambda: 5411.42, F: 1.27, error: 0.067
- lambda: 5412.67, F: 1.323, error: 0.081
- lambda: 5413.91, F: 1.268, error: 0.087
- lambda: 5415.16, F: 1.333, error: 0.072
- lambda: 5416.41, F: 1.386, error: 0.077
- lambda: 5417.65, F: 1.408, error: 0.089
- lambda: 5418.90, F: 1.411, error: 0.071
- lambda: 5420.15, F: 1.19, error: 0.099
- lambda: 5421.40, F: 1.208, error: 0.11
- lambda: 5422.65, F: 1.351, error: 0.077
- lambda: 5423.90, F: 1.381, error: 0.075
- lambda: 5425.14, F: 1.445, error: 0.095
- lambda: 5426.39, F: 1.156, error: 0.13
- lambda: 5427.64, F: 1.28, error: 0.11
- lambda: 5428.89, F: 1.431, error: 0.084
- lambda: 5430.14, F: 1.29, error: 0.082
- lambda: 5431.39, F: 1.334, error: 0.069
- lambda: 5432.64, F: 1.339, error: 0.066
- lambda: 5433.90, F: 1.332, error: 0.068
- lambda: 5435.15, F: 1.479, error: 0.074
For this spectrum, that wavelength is 5385.32 Ang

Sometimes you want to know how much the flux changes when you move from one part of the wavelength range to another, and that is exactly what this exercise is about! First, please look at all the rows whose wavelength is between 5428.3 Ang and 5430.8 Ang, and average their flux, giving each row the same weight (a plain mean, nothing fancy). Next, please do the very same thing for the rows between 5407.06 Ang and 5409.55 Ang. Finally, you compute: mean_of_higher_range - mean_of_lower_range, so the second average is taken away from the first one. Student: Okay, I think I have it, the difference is 0.10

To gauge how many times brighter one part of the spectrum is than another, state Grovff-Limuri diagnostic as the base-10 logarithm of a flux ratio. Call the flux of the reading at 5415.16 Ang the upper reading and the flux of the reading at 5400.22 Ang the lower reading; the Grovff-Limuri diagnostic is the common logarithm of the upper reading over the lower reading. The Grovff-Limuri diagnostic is 0.015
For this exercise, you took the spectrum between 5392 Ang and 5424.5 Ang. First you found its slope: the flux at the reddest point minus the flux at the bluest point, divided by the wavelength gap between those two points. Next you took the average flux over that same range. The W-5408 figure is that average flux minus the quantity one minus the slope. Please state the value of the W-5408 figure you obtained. 0.29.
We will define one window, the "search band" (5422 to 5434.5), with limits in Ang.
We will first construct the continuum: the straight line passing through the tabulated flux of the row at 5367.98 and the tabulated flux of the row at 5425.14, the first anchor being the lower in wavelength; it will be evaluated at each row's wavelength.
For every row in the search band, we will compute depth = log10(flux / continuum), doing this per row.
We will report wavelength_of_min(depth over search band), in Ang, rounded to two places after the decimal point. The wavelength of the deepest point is 5426.39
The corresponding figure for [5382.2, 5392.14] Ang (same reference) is 5389.04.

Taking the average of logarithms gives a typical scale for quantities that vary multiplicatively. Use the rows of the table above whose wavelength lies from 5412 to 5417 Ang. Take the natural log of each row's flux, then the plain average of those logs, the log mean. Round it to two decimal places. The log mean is 0.28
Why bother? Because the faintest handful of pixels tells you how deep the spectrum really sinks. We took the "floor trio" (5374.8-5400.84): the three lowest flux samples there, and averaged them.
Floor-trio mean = 1.26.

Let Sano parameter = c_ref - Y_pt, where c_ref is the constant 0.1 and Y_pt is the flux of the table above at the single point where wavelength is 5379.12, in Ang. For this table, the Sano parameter -1.32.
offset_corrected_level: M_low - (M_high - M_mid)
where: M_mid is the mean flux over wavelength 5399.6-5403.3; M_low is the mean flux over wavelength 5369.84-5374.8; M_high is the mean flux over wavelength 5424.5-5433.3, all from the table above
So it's 1.24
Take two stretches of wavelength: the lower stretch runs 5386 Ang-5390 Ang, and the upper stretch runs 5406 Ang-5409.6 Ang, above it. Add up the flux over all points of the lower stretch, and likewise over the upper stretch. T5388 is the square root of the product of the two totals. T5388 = 3.91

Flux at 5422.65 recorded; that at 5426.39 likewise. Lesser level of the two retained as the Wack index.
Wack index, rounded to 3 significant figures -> 1.16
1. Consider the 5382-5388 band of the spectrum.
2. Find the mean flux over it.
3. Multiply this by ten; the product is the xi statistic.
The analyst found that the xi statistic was 13.8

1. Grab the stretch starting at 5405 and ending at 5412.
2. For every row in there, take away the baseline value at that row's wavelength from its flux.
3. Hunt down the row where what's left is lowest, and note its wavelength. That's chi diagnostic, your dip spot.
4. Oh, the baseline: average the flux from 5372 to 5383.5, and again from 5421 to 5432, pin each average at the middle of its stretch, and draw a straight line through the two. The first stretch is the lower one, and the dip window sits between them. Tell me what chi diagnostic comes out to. 5407.68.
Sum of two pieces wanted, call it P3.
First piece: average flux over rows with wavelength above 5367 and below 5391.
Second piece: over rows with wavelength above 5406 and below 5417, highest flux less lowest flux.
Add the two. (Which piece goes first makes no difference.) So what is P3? 1.54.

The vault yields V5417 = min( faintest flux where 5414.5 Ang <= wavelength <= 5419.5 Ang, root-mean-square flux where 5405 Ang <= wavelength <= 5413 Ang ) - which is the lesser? 1.27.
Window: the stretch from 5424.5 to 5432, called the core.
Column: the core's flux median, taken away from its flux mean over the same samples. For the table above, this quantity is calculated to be 0.01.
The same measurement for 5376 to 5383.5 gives 0.01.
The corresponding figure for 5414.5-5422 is -0.04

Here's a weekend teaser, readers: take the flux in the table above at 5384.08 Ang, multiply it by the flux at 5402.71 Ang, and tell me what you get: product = 1.72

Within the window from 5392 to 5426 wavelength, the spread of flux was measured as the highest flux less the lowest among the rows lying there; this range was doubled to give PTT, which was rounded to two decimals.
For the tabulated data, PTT 0.74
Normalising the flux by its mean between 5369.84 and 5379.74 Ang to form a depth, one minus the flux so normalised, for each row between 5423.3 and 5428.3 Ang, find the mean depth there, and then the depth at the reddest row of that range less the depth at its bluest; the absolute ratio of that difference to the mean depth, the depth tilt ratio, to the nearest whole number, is 4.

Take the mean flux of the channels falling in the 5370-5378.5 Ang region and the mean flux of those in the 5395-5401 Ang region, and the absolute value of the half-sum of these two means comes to 1.30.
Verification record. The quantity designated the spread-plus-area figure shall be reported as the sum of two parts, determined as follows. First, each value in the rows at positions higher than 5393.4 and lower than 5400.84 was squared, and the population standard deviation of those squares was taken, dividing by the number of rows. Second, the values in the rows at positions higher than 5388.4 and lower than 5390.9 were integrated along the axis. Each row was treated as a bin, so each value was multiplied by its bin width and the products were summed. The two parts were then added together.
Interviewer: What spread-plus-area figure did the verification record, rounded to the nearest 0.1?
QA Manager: 3.6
